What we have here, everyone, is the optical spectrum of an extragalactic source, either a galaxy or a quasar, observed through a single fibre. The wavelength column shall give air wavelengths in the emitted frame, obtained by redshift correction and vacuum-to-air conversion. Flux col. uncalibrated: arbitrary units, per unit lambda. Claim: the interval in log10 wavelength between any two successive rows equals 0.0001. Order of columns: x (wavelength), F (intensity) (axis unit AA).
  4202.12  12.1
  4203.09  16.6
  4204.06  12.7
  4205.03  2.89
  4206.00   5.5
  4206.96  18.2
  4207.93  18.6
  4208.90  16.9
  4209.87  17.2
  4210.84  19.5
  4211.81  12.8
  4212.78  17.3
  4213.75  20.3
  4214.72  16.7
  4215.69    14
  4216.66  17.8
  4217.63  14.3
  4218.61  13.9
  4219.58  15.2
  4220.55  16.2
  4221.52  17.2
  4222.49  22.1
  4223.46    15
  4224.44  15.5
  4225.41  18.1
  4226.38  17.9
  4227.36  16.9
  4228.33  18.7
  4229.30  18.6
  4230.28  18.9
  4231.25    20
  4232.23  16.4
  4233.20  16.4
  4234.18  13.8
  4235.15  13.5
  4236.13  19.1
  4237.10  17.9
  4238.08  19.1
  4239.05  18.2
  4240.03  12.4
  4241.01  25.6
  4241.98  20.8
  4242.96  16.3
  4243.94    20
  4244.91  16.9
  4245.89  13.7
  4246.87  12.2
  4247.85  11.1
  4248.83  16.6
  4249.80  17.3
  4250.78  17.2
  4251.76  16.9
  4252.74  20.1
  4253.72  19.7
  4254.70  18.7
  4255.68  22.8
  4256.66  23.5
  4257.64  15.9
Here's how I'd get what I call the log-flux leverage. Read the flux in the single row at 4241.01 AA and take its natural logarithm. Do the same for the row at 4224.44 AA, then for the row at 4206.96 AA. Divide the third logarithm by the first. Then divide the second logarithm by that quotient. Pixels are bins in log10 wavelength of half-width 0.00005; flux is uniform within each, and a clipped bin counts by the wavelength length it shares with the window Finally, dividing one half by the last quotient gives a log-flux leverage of 0.163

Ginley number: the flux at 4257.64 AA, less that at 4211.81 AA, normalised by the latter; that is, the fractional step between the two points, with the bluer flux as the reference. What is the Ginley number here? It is 0.2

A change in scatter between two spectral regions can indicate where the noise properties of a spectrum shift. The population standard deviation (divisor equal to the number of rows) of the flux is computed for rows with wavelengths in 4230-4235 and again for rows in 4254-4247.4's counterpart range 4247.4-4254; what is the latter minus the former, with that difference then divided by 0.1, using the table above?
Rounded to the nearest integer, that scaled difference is 6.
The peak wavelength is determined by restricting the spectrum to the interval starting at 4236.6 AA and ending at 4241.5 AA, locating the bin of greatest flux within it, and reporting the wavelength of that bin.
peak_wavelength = 4241.01 AA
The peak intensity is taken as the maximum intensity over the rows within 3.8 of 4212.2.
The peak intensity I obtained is 20.3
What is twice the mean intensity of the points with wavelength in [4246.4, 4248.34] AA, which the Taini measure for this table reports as 23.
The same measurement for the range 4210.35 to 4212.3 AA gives 32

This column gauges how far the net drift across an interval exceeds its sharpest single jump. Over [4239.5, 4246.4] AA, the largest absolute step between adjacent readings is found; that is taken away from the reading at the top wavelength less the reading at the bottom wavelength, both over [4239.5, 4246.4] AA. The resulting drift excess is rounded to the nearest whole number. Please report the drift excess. -12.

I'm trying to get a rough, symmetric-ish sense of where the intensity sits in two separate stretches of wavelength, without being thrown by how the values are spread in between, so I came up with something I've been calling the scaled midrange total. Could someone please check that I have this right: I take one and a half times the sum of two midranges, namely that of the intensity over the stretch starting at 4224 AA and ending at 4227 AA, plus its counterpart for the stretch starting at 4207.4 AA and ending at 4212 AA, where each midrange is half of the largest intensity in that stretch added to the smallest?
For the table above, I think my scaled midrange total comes 49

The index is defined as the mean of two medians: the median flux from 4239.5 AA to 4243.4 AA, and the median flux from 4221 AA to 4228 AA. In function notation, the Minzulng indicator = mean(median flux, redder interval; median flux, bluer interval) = 17.9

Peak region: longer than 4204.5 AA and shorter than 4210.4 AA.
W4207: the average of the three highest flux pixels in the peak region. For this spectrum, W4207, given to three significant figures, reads 18.0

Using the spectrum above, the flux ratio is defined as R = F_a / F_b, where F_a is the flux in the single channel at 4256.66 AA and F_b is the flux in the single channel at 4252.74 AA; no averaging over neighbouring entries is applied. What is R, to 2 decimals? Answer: 1.17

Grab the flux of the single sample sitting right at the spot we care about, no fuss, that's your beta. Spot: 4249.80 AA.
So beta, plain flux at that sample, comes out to 17.3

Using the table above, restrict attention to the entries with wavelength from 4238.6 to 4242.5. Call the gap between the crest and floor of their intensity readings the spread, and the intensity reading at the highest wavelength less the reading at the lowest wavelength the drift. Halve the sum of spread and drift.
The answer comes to 7.9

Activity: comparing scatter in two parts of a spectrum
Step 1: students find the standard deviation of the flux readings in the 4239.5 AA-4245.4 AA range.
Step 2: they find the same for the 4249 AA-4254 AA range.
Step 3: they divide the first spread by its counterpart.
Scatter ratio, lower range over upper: 3.0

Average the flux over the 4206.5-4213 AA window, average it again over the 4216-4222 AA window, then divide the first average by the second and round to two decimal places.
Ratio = 1.09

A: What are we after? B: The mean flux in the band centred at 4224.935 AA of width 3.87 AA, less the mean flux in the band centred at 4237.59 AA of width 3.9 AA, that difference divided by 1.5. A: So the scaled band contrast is -1.3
